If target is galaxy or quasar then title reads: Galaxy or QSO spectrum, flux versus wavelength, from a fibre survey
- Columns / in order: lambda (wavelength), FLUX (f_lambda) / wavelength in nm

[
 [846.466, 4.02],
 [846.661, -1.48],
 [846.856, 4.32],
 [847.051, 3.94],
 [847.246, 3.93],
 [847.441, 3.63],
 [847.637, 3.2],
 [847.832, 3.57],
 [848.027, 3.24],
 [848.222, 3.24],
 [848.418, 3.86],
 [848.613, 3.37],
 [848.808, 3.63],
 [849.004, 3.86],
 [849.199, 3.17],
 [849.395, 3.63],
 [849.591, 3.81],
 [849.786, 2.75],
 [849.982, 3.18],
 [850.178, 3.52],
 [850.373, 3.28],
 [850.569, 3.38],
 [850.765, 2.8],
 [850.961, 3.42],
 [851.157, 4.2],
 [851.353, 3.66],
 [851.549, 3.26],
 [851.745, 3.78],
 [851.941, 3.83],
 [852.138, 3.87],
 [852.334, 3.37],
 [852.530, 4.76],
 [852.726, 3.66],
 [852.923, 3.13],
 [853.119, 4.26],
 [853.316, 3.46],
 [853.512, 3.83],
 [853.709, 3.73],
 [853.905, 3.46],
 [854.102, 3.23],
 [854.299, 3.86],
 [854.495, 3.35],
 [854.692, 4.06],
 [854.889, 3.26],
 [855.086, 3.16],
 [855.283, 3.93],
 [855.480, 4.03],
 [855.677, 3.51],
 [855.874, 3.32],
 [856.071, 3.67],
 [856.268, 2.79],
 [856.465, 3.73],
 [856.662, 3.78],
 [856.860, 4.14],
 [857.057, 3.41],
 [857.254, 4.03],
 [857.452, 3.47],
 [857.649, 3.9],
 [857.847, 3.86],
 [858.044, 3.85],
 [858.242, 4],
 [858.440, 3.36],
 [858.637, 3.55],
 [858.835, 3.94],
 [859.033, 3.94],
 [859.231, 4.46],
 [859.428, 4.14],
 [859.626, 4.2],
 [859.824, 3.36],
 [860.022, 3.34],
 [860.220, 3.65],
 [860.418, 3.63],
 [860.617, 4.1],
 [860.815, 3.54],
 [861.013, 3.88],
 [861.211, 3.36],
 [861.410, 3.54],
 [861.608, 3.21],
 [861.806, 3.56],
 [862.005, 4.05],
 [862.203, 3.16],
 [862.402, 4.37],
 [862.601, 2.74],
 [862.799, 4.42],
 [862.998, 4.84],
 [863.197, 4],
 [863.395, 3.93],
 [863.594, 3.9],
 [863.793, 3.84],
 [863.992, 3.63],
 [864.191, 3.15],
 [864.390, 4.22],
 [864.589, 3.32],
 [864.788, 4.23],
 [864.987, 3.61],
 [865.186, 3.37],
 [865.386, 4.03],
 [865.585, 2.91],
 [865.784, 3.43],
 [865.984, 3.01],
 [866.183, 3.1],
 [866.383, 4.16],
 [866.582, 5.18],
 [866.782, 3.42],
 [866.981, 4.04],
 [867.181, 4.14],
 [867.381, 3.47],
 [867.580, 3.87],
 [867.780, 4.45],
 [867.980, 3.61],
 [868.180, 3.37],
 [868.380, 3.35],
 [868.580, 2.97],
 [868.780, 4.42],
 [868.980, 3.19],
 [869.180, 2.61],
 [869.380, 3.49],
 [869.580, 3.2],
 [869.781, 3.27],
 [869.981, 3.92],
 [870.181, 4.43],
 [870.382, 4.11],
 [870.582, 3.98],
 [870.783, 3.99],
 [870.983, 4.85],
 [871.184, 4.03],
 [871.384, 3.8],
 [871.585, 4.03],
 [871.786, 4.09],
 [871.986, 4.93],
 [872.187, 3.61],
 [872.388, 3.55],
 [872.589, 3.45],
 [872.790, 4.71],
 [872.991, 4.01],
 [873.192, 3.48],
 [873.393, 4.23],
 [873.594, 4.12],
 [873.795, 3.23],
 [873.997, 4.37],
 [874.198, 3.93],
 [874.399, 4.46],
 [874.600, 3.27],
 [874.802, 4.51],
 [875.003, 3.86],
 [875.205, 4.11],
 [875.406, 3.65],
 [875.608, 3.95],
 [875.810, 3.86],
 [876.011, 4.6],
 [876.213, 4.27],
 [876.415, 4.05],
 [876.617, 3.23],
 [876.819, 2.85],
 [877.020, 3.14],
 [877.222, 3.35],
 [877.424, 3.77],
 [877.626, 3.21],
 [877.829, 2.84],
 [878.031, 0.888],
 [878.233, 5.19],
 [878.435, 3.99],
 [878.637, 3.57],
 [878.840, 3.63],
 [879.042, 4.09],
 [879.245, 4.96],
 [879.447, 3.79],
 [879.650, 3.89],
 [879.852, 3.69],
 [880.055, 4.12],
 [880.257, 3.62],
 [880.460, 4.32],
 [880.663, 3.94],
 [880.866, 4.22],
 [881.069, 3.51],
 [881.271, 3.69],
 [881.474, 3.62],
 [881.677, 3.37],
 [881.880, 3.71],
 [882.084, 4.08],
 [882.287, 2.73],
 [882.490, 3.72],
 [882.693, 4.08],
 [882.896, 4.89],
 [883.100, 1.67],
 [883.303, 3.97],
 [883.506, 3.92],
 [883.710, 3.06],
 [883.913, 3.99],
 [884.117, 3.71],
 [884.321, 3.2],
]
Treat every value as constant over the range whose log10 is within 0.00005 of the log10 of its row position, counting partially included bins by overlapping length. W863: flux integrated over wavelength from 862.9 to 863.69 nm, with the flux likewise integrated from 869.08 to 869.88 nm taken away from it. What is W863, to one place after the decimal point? 0.8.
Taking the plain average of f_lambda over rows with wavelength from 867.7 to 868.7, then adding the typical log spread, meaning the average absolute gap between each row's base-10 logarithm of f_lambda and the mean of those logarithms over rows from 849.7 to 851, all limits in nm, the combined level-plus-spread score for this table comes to 3.58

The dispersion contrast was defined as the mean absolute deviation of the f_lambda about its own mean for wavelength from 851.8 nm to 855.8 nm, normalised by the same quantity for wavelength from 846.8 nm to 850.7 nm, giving 1.1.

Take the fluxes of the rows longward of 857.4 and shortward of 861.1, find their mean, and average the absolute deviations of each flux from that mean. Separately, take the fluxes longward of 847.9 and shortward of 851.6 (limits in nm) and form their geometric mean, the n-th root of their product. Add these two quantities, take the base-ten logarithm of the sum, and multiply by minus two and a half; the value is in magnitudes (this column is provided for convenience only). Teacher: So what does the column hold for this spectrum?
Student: -1.41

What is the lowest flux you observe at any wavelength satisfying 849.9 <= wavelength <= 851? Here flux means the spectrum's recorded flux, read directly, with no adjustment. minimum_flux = 2.8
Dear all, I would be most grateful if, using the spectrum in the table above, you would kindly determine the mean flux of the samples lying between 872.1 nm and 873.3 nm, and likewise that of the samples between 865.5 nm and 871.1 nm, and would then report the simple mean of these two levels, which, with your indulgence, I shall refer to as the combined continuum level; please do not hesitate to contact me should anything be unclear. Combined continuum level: 3.76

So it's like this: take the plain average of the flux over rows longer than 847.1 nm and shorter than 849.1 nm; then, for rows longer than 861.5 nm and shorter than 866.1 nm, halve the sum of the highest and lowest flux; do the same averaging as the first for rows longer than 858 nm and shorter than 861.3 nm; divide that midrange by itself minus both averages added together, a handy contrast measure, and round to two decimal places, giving -1.07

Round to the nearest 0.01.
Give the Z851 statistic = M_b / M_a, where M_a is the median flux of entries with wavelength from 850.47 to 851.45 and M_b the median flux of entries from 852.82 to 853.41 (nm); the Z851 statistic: 1.01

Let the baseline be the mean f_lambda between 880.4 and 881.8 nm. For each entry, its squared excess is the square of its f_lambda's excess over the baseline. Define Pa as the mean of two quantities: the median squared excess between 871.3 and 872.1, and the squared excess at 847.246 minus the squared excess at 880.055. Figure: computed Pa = -0.01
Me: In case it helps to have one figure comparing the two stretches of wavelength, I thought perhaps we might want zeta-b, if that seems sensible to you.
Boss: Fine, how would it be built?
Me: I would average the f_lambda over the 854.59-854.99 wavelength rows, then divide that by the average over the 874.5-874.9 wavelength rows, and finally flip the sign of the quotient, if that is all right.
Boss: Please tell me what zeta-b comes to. -0.94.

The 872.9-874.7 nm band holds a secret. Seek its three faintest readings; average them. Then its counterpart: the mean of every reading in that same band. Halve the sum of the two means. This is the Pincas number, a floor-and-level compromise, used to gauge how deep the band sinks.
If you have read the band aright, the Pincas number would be 3.61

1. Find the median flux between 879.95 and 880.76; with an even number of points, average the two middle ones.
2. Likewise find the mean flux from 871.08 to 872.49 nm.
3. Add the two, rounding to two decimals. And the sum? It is 8.04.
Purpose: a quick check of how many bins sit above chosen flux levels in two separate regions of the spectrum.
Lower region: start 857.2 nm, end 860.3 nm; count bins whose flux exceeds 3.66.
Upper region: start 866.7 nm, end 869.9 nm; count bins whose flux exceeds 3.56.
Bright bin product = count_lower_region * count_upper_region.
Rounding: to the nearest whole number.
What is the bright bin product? 60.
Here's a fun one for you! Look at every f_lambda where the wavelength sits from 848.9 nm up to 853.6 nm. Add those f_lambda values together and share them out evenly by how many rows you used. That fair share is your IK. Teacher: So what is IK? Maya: 3.58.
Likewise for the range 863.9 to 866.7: 3.67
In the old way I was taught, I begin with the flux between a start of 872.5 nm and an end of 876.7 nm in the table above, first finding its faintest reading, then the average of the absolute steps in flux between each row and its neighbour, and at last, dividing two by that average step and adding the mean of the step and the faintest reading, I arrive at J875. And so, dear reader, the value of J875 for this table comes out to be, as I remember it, 5.1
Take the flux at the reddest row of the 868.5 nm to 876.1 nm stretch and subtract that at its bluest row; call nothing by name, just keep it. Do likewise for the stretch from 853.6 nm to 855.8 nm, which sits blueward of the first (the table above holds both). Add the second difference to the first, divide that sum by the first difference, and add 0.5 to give 1.4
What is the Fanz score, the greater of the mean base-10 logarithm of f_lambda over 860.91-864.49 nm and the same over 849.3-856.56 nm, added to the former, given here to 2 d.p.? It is 1.14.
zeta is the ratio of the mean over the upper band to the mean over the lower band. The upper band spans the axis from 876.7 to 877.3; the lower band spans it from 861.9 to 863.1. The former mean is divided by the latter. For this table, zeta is 0.79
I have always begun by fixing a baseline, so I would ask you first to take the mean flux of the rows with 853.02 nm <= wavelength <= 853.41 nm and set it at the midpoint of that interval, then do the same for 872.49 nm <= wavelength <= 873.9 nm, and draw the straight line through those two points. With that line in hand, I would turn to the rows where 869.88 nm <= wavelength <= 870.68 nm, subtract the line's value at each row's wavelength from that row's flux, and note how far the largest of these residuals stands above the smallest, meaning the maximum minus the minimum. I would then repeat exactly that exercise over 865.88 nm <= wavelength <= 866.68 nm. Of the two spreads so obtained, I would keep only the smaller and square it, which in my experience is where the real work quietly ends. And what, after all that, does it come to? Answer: 0.26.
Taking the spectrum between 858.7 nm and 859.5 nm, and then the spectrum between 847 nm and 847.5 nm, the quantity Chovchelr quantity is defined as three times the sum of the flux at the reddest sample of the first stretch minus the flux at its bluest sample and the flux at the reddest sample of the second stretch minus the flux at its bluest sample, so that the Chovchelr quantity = -0.3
